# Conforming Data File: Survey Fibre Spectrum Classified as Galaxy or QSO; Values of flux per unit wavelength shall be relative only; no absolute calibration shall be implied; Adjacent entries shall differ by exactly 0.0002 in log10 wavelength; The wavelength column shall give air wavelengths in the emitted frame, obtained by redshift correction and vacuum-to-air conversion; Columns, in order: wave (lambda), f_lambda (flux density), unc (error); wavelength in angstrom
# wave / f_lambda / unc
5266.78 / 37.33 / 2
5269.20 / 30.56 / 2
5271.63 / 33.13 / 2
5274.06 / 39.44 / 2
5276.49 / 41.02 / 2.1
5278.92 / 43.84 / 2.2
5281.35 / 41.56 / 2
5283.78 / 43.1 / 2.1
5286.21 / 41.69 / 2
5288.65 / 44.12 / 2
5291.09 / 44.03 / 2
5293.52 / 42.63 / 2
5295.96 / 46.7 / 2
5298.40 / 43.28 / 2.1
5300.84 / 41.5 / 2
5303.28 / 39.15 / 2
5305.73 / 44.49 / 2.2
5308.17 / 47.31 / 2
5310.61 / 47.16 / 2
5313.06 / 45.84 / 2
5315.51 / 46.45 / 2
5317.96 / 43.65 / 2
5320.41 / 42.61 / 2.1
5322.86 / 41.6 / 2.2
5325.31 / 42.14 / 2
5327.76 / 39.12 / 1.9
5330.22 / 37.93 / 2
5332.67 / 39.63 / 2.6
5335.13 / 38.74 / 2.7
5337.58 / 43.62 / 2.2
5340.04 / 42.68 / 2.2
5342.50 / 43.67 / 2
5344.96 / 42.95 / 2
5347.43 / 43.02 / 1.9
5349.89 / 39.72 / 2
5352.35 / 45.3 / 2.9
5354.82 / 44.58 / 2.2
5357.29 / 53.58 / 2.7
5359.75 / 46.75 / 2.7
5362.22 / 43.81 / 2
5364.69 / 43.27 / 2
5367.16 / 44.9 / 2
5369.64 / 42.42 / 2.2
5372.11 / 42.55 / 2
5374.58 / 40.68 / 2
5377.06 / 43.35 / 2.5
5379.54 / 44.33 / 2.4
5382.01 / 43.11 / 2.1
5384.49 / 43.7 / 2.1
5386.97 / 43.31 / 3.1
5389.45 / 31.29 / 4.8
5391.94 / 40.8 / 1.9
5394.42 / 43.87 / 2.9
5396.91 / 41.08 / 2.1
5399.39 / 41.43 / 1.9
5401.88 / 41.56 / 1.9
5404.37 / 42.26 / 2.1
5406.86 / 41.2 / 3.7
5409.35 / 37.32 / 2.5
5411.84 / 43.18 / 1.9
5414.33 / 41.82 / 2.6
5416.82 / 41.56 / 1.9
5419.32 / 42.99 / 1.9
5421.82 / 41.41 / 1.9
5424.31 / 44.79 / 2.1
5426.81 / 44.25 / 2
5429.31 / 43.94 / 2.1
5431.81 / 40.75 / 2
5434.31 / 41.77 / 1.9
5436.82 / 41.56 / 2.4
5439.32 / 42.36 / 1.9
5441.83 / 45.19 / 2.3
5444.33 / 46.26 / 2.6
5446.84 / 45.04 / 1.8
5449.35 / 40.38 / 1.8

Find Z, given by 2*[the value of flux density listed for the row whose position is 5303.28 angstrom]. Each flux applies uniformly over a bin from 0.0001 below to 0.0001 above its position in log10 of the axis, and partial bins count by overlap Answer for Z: 78.3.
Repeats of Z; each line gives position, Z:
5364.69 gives 86.5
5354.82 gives 89.2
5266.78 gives 74.7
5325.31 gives 84.3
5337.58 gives 87.2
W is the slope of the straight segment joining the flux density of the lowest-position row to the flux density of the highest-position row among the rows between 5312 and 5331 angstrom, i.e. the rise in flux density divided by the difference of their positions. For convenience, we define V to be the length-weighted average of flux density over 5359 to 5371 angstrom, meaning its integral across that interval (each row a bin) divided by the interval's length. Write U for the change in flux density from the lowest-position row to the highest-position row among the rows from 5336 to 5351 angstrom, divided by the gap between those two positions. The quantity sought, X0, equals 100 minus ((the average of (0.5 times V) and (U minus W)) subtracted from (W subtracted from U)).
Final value 111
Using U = -0.3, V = 44.1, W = -0.46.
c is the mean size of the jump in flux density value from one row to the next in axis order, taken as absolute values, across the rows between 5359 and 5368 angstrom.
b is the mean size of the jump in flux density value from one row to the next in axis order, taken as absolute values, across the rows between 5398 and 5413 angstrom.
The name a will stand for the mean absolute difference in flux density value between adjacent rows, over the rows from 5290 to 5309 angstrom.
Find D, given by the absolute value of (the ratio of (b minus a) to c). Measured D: 0.41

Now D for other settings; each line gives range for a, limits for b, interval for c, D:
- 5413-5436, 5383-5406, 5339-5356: 1.14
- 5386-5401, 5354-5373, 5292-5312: 0.77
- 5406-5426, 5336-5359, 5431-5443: 0.11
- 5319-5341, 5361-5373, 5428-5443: 0.36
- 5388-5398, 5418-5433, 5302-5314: 1.38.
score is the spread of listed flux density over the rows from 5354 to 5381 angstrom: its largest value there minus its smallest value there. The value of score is 13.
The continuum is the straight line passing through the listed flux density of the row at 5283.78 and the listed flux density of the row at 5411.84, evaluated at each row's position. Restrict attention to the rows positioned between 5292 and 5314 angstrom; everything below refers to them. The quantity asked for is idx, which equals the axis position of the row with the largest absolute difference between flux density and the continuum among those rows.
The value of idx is 5308.17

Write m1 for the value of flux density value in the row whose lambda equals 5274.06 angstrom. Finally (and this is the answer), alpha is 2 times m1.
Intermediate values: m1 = 39.44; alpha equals 79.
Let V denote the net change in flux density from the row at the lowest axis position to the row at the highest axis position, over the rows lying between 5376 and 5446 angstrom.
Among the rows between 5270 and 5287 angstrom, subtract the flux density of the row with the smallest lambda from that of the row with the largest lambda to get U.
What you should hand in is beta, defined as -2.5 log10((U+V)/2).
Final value -2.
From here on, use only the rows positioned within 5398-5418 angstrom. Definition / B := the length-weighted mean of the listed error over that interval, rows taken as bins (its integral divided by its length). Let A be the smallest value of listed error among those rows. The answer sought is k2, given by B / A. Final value 1.22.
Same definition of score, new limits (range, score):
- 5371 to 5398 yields 13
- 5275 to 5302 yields 6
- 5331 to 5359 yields 15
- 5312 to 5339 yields 9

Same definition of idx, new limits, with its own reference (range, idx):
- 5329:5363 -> 5357.29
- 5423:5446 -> 5444.33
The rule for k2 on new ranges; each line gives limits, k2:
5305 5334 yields 1.10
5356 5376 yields 1.10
